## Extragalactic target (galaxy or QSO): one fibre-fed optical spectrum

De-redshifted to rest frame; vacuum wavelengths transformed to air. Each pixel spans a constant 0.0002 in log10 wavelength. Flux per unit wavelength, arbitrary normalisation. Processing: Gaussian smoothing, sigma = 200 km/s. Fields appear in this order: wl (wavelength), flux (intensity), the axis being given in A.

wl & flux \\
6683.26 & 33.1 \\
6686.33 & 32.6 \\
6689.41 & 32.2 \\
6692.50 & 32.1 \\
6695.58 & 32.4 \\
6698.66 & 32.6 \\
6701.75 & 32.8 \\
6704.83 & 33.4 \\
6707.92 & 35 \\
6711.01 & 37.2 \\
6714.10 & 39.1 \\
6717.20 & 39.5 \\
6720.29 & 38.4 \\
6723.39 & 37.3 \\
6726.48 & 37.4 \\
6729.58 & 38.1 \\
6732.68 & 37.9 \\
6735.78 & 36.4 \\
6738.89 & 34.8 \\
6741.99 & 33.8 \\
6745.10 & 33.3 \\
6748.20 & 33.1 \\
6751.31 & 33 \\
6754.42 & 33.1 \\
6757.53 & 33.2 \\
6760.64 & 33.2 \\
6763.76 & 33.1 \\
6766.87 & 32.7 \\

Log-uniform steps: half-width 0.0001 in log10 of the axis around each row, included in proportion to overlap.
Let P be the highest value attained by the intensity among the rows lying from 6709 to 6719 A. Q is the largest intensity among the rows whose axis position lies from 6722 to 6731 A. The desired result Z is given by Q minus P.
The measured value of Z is -1.4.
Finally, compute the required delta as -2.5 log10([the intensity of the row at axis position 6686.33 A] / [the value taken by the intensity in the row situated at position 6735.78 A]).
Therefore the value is 0.12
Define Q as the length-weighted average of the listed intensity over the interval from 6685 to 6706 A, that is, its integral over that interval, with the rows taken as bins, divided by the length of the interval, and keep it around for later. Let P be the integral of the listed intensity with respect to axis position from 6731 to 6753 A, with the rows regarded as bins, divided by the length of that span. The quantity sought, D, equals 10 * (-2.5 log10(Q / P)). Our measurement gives 0.7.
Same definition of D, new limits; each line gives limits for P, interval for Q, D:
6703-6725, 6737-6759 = 1.1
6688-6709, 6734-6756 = -0.4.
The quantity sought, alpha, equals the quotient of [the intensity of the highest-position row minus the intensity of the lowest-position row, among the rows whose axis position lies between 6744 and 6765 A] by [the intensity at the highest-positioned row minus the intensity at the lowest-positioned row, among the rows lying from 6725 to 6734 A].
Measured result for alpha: -0.40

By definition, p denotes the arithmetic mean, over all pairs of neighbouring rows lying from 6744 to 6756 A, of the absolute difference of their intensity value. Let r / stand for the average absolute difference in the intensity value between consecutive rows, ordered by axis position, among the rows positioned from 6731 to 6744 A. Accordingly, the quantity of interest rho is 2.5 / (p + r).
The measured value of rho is 1.67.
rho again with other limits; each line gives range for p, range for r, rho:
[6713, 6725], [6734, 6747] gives 1.32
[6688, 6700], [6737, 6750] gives 3.26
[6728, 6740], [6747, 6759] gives 2.08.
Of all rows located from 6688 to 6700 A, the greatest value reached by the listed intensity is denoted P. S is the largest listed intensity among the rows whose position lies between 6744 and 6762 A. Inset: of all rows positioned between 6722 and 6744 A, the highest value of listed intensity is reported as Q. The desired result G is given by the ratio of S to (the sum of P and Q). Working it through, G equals 0.47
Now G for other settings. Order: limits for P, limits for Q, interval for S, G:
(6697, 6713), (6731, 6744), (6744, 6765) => 0.44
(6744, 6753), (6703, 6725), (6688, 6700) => 0.45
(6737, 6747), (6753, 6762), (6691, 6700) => 0.48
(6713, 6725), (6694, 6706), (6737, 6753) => 0.48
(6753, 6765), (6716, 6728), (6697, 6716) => 0.54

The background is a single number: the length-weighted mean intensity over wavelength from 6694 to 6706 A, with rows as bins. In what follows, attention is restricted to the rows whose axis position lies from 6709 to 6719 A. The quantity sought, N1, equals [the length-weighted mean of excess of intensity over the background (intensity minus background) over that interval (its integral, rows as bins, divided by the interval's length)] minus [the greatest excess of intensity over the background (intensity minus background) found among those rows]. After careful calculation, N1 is -1.1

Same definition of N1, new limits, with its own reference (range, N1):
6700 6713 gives -2.5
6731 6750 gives -3.0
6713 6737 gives -1.5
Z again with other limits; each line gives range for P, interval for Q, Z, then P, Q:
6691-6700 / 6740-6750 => 1.2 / 32.6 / 33.8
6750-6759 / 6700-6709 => 1.8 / 33.2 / 35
